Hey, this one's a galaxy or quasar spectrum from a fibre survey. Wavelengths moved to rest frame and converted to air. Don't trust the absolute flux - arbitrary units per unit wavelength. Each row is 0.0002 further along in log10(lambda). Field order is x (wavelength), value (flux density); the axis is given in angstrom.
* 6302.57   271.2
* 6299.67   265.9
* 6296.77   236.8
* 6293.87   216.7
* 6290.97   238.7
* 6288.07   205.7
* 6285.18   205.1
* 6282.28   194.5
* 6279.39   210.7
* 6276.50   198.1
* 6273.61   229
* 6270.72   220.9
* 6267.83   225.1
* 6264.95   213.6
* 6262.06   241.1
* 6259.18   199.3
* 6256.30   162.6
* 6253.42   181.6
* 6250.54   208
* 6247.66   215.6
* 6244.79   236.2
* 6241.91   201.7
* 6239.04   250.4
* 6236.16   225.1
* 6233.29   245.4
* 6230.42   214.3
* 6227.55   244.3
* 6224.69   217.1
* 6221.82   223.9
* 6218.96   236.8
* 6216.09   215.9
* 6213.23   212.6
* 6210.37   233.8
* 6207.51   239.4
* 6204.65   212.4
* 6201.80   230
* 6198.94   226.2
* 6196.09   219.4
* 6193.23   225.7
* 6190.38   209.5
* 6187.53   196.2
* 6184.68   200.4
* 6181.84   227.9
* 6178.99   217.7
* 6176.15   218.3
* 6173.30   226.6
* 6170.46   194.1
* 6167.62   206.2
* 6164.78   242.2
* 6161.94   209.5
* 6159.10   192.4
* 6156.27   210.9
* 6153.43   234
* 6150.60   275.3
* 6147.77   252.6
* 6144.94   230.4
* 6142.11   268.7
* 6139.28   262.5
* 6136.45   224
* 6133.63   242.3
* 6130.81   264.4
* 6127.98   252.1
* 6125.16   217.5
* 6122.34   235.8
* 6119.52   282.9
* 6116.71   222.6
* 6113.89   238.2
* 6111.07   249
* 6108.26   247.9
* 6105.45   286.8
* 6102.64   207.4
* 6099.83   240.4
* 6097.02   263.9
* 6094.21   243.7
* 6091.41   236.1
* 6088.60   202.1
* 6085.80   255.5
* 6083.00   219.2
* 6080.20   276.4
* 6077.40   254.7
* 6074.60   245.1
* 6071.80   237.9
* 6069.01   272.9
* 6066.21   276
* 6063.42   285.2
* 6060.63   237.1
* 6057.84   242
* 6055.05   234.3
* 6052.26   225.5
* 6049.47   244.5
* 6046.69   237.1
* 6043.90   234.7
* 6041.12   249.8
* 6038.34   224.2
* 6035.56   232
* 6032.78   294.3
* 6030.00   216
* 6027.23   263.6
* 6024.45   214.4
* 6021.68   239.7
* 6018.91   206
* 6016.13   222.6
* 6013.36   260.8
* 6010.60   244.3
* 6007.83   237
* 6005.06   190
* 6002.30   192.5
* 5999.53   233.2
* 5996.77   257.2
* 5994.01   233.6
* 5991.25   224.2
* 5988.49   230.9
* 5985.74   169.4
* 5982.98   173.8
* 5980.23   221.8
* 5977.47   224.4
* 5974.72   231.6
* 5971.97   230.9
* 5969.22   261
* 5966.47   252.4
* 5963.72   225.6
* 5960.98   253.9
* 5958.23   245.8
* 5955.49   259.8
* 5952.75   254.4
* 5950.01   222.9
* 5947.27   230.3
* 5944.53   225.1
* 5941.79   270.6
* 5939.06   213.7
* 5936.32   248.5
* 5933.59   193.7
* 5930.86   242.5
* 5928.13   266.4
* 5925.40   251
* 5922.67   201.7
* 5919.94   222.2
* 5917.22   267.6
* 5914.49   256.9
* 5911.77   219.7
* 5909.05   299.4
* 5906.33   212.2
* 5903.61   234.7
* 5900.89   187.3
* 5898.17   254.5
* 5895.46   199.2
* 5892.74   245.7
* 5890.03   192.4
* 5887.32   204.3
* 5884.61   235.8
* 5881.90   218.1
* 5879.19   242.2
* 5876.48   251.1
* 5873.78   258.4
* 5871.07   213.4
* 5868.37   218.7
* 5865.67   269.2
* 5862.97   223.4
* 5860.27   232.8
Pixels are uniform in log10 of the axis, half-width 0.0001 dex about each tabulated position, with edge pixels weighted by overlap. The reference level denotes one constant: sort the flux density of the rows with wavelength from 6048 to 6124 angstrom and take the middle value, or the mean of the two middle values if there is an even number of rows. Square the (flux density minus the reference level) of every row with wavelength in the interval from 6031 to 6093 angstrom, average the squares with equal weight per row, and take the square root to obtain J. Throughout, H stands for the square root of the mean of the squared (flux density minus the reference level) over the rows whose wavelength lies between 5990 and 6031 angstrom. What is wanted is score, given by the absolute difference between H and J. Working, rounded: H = 26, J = 22.4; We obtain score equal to 4.0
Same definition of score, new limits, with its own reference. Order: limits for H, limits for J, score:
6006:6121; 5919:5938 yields 4.9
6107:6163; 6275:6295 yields 13.1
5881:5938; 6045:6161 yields 8.9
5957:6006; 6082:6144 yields 10.2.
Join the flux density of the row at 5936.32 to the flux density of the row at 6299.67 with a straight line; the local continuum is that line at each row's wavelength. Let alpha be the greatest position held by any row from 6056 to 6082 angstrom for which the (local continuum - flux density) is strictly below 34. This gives 6080.20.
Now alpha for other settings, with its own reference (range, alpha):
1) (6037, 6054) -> 6052.26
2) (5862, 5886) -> 5884.61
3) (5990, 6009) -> 6007.83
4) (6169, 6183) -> 6181.84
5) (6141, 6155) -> 6153.43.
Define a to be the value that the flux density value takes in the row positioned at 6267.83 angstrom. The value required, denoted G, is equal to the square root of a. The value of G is 15.0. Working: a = 225.1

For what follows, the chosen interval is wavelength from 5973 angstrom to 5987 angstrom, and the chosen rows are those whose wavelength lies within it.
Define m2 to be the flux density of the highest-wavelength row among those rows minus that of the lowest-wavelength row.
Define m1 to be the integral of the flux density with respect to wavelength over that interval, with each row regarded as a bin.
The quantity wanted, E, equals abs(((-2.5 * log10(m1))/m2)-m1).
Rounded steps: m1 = 2871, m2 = -62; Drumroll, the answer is 2871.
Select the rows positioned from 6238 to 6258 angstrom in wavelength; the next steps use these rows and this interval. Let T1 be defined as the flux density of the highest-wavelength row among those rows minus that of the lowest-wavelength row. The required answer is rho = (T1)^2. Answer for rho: 7709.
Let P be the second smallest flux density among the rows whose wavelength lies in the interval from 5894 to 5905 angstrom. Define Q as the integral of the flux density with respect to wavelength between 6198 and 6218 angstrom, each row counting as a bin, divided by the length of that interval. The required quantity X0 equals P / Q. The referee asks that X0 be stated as 0.89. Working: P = 199.2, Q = 225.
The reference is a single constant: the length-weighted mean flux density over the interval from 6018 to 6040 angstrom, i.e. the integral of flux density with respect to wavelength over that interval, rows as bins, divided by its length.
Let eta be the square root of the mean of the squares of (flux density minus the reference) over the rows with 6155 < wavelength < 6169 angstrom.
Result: 30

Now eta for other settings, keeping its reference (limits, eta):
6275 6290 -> 35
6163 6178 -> 26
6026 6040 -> 30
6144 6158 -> 22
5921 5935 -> 29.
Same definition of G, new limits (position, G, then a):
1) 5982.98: 13.2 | 173.8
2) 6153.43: 15.3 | 234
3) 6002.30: 13.9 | 192.5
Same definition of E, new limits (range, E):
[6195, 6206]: 2444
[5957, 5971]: 3461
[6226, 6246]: 4617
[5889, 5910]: 4774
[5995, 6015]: 4617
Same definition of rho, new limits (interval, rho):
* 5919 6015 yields 1490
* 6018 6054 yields 380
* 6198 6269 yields 1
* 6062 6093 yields 2411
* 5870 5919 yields 2938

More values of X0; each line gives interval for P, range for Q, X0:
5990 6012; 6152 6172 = 0.90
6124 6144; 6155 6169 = 1.06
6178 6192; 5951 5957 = 0.79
